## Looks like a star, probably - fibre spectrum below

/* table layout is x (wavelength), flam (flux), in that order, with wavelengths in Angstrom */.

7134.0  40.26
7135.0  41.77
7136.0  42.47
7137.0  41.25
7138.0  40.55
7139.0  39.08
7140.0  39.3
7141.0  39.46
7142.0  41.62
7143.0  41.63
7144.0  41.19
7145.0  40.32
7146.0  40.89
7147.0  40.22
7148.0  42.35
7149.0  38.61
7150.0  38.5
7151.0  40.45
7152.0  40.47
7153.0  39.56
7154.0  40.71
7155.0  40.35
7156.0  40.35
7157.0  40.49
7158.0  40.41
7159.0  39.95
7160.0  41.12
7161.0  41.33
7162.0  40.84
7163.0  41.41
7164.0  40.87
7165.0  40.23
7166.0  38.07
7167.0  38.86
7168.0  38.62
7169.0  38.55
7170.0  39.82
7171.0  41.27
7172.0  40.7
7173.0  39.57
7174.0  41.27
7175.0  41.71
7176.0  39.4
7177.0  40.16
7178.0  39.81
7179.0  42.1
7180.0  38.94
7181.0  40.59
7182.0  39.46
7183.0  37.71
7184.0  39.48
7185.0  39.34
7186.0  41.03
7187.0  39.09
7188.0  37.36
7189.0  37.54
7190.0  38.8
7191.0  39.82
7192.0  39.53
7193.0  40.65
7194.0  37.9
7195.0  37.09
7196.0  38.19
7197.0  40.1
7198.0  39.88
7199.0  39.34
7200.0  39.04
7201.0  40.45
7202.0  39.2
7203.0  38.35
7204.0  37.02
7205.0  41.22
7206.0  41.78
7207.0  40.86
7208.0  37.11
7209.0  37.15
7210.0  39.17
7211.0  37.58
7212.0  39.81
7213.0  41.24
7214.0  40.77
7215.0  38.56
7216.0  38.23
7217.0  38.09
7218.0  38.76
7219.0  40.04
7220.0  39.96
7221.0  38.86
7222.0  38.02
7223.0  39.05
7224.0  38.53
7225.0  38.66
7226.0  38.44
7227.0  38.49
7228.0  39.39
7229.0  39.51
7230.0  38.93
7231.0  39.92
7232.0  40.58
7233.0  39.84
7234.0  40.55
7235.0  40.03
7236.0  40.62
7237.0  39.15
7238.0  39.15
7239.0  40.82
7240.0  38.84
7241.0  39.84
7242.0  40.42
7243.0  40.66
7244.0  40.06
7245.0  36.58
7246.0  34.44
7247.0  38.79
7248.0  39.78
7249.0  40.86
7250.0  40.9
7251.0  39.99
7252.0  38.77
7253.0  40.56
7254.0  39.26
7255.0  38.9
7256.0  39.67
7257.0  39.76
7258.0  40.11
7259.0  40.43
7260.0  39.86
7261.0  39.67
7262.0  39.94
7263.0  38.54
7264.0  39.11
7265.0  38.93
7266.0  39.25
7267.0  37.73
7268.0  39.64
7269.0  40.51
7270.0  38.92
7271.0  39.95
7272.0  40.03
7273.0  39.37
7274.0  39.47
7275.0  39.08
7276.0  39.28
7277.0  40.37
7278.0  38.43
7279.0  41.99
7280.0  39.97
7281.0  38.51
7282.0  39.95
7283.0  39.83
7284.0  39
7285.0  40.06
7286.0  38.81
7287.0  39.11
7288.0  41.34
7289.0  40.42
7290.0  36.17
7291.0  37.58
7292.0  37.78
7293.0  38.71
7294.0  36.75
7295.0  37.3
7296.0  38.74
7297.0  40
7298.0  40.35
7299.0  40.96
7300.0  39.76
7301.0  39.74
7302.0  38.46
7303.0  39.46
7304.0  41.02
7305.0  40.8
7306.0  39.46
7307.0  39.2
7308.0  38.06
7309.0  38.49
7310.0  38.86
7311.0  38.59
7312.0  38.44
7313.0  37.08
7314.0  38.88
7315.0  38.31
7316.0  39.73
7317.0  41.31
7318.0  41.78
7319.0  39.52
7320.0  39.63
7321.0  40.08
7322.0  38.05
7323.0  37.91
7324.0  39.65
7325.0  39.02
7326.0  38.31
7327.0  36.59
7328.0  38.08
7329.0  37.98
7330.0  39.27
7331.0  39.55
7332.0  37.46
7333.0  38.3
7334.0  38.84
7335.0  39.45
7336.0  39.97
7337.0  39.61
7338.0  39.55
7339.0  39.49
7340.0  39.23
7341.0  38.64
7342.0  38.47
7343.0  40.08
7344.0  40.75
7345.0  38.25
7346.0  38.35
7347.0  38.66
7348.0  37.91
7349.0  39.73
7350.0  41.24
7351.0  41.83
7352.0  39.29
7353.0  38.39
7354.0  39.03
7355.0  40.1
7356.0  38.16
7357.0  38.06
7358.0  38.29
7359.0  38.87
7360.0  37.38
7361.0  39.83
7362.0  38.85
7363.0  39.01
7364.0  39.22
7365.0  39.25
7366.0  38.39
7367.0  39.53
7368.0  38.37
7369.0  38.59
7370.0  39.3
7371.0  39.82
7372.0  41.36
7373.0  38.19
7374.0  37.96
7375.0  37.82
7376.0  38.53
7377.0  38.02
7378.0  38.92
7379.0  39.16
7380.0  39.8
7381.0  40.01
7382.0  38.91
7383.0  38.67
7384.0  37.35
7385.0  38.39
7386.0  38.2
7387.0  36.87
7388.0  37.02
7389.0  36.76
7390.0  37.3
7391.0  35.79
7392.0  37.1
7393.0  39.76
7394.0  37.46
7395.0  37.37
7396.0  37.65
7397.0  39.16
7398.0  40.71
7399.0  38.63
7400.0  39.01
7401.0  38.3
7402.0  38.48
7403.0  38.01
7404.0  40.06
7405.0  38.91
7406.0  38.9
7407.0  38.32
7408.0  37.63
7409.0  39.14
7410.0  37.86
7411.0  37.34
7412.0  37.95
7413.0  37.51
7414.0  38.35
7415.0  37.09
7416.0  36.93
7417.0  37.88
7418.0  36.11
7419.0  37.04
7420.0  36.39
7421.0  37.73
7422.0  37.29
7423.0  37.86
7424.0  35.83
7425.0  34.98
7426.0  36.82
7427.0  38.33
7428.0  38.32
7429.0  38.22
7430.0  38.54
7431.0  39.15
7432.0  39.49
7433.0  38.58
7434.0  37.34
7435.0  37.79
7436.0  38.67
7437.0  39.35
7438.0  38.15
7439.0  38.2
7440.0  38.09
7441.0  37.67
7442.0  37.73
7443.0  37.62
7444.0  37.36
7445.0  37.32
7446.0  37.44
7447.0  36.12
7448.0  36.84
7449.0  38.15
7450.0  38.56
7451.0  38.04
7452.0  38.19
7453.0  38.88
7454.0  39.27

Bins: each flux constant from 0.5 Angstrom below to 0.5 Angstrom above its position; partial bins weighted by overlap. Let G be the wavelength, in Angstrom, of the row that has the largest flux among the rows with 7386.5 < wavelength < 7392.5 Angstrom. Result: 7390.0 Angstrom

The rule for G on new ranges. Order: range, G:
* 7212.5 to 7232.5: 7213.0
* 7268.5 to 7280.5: 7279.0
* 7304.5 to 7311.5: 7305.0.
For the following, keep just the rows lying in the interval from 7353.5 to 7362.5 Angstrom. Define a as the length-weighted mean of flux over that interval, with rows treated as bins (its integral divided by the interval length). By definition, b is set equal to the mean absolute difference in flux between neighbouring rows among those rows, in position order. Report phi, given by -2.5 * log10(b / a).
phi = 3.86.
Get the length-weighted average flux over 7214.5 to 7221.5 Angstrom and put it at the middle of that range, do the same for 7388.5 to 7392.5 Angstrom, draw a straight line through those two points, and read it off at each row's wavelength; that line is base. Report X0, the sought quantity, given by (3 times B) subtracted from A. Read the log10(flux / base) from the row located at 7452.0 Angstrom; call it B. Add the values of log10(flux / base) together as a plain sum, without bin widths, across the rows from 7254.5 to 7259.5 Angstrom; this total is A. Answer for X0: 0.00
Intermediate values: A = 0.074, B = 0.026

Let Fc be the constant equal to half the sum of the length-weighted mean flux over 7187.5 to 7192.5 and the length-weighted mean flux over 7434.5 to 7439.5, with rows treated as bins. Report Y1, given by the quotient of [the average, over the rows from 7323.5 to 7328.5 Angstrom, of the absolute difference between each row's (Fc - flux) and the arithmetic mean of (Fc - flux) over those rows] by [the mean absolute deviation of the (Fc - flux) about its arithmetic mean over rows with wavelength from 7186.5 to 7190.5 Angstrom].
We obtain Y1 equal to 1.08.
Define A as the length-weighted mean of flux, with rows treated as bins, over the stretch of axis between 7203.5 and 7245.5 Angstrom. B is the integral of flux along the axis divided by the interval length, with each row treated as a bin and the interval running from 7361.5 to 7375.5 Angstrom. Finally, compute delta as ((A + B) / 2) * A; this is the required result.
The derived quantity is 1540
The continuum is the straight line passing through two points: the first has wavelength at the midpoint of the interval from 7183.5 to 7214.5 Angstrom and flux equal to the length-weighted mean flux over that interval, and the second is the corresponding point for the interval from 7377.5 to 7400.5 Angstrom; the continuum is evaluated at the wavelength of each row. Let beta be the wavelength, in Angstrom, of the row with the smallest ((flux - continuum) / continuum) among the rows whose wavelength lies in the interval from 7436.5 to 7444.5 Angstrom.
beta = 7444.0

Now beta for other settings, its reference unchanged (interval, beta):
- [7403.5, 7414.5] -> 7411.0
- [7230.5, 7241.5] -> 7240.0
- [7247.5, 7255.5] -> 7252.0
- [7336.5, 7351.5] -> 7348.0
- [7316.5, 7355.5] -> 7327.0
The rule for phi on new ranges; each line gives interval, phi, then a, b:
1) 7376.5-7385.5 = 4.34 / 38.80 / 0.7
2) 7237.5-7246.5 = 3.57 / 38.98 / 1.5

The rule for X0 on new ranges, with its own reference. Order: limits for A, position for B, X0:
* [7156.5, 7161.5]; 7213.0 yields -0.02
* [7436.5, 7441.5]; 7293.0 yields 0.10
